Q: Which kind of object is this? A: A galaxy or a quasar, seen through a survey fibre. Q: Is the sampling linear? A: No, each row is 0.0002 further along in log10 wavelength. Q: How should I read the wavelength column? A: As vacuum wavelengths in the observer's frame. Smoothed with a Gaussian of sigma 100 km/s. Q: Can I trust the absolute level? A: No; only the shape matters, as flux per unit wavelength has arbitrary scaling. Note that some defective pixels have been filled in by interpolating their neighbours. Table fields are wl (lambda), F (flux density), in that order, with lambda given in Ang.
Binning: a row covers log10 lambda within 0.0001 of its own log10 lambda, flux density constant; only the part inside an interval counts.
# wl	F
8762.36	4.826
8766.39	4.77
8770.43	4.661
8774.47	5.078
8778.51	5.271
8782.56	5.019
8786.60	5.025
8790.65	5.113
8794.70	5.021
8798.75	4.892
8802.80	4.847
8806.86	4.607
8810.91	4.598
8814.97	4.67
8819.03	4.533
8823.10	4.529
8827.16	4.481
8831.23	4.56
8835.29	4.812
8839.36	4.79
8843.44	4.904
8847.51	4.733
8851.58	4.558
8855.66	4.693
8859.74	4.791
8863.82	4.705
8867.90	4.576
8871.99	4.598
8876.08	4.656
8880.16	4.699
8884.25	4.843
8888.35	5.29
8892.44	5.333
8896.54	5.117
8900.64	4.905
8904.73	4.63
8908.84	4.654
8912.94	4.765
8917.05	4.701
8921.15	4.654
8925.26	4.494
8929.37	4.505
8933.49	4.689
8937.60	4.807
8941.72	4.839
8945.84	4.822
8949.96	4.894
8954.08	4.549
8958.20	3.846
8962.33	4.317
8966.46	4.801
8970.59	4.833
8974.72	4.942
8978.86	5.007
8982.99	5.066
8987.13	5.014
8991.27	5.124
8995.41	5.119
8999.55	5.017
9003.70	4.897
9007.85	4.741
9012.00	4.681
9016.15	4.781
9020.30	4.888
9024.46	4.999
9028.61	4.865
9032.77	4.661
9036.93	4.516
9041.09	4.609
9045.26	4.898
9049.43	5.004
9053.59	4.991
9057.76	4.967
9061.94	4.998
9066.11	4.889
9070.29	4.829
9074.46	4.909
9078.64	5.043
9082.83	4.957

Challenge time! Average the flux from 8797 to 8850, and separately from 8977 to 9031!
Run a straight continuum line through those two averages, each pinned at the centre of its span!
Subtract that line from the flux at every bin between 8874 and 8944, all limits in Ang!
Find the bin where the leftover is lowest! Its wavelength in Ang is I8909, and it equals 8925.26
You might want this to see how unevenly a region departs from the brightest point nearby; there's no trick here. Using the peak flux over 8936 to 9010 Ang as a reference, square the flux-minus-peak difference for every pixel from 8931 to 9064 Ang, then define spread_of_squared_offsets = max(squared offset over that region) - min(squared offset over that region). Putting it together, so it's 1.6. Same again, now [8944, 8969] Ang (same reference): 1.6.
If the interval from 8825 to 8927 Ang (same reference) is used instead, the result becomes 0.4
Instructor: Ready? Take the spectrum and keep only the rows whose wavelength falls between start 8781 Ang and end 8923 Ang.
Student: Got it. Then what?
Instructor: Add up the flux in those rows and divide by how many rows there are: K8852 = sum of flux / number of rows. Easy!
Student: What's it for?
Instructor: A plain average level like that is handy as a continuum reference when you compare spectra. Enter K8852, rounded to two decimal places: 4.78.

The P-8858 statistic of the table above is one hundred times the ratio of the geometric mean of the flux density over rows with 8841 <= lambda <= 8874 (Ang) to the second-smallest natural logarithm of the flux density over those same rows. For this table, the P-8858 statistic 309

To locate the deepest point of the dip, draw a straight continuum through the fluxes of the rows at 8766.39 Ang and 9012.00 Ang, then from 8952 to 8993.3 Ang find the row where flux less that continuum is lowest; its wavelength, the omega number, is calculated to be 8958.20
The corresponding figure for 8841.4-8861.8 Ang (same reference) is 8851.58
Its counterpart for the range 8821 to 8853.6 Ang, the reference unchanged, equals 8827.16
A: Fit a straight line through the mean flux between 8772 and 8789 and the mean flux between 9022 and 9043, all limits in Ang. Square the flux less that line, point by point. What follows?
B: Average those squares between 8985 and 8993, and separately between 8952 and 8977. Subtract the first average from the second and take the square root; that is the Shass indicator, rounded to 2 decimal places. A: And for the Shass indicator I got 0.38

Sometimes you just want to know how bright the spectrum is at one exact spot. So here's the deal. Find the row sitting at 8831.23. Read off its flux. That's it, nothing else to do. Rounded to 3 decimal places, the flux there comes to 4.560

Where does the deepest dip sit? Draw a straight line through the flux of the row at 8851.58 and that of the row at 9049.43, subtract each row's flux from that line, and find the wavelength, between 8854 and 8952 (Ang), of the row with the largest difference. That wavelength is 8925.26 Ang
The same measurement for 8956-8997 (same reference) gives 8958.20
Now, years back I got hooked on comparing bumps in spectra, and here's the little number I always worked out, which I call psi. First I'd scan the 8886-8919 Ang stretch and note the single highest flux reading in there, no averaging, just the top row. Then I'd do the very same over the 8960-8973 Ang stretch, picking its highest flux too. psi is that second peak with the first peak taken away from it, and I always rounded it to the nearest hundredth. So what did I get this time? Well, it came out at -0.50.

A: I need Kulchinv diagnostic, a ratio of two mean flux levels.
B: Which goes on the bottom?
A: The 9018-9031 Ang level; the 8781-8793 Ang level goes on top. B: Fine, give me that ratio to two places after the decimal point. 1.03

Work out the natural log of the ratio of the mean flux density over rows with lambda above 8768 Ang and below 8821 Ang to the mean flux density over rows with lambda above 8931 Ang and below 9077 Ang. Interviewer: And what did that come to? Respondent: 0.01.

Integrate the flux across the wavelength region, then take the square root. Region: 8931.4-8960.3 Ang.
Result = 11.6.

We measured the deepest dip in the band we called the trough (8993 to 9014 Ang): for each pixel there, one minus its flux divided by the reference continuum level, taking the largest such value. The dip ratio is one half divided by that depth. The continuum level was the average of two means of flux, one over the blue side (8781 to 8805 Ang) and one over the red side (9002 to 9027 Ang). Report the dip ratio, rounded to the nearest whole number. 11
